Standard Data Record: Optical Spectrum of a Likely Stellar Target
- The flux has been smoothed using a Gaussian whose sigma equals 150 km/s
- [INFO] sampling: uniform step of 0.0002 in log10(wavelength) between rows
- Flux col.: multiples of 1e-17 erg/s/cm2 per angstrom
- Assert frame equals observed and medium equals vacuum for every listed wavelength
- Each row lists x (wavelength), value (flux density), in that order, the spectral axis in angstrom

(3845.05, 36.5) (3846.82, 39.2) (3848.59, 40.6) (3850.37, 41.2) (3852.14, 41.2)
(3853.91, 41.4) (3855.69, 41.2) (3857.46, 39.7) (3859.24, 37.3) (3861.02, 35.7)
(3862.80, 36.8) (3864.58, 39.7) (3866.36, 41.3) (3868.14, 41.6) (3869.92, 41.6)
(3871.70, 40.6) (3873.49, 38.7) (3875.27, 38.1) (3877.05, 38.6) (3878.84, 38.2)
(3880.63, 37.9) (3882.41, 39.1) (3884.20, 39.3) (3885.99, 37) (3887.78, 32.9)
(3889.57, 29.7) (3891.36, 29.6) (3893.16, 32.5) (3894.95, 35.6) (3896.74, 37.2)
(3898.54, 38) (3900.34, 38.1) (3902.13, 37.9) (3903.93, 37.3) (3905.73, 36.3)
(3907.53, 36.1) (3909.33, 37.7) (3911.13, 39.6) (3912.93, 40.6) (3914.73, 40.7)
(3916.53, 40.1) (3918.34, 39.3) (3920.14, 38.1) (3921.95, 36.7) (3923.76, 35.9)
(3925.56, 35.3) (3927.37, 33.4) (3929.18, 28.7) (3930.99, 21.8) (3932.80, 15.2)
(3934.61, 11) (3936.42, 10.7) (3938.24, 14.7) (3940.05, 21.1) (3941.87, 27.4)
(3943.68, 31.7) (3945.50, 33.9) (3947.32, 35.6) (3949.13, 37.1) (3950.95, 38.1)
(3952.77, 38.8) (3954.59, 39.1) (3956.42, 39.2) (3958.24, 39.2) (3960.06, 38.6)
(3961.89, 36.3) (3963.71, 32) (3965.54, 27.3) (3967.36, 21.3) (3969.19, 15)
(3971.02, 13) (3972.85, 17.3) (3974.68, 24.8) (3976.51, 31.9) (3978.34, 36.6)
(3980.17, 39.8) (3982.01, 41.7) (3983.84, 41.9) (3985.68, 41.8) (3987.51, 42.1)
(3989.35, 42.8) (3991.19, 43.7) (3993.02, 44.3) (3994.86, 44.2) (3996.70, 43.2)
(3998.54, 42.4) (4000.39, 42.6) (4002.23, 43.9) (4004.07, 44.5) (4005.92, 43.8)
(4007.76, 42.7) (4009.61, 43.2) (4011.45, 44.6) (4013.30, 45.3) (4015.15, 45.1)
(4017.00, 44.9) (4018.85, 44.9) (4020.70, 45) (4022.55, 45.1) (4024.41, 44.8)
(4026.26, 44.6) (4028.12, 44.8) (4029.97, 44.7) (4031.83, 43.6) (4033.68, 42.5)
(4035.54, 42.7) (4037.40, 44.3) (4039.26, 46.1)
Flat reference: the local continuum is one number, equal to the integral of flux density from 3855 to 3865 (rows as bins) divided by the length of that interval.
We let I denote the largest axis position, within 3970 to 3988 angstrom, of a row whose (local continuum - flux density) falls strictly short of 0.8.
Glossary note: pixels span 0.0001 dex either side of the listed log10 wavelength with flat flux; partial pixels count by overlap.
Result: 3987.51 angstrom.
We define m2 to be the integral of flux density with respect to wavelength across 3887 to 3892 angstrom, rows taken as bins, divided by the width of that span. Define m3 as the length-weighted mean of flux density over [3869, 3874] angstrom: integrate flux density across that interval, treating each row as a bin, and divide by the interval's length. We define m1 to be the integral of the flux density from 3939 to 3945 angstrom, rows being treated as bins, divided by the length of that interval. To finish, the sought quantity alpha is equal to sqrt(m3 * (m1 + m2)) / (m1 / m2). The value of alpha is 55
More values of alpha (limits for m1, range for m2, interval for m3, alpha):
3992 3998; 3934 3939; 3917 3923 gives 13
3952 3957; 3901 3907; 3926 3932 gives 44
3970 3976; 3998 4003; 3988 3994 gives 116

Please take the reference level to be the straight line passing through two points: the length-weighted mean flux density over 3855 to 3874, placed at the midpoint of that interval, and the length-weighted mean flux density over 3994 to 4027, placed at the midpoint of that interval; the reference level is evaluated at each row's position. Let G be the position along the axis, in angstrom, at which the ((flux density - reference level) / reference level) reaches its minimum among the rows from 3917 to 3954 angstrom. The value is 3936.42 angstrom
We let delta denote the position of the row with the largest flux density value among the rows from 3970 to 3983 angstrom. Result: 3982.01 angstrom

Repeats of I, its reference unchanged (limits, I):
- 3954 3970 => 3960.06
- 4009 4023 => 4022.55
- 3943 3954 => 3952.77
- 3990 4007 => 4005.92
